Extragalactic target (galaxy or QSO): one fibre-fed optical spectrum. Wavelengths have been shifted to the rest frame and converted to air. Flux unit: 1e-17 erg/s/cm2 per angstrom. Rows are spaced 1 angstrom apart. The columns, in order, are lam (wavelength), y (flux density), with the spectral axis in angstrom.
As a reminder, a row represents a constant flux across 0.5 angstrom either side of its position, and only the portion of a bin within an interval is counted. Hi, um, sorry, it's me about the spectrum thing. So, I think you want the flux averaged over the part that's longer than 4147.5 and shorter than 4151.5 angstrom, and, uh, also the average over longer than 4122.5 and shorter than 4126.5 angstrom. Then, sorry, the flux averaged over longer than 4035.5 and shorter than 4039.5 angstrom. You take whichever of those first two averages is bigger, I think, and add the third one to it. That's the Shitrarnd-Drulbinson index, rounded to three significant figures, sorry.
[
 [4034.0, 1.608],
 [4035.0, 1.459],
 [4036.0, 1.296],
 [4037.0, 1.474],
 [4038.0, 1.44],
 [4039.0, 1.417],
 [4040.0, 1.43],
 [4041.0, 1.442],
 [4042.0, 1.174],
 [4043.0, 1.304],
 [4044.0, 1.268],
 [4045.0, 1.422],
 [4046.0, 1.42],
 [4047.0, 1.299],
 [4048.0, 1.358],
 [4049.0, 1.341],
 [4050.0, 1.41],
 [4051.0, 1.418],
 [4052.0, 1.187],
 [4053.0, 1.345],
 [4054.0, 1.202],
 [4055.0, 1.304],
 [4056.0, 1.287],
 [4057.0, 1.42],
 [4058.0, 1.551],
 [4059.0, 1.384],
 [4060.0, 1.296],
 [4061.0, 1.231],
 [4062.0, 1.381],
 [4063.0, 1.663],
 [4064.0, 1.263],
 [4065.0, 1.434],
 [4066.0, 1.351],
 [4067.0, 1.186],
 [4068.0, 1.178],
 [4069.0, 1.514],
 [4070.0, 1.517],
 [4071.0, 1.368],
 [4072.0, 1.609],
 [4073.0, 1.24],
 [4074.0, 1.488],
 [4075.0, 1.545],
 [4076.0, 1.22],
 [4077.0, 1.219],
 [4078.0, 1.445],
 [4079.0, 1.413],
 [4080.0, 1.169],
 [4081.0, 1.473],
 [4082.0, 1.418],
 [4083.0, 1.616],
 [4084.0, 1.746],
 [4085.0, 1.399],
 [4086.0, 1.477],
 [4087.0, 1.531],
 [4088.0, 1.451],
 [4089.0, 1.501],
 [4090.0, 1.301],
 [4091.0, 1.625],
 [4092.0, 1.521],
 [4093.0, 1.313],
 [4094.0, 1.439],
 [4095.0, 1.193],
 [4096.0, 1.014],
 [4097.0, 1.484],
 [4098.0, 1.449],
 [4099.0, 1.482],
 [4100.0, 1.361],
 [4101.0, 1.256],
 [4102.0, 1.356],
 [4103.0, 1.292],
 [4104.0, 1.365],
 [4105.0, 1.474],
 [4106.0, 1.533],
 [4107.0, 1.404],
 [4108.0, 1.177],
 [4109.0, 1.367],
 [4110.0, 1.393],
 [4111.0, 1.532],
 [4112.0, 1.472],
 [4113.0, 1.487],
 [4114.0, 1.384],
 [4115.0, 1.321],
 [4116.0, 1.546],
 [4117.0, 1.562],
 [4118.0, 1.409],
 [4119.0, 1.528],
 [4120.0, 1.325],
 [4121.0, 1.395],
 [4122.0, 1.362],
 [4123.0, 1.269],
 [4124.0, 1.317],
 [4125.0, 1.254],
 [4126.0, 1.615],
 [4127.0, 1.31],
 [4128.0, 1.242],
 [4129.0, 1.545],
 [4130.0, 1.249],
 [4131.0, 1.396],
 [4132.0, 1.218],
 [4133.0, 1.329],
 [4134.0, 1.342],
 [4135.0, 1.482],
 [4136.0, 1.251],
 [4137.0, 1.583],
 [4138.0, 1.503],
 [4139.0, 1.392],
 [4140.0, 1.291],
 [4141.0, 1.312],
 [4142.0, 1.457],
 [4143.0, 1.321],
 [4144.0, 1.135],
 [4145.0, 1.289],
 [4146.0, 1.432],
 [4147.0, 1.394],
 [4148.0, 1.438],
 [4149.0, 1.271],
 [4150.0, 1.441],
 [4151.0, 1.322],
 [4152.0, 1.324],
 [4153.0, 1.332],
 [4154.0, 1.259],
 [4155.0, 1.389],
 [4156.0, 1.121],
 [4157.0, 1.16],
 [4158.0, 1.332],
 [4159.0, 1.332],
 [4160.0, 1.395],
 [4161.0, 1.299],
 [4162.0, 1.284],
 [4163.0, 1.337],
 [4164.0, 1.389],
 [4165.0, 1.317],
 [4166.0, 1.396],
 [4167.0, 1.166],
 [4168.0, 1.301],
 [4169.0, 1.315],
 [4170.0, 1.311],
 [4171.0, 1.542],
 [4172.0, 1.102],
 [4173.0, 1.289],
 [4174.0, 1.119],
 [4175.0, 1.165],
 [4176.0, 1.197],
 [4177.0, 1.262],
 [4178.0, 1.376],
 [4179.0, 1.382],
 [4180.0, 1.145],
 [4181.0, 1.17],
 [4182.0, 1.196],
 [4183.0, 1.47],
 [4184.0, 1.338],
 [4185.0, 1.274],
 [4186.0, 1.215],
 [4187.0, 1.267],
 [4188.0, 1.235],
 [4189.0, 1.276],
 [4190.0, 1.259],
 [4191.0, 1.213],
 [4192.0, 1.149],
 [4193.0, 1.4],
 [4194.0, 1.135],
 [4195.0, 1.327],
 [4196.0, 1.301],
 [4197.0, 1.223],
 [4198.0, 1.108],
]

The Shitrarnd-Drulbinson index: 2.77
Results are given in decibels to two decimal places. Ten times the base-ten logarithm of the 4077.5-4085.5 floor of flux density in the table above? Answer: 0.68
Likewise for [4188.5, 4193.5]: 0.60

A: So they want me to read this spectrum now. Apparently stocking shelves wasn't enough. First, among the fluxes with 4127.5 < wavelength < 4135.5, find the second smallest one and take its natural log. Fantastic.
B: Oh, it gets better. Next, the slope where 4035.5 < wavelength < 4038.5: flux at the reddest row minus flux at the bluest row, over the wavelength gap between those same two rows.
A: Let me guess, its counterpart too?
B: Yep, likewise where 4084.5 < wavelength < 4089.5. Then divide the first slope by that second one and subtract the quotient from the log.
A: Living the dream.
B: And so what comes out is -2.6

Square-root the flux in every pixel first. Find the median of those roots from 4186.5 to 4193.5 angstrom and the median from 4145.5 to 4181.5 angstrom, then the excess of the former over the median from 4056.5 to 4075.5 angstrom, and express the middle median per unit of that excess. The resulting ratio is -21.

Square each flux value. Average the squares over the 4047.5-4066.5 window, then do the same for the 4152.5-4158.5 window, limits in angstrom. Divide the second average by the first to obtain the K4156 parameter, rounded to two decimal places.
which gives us 0.87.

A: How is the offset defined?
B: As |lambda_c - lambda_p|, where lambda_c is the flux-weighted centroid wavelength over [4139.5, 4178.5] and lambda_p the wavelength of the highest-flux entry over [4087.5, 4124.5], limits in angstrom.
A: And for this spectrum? 67.8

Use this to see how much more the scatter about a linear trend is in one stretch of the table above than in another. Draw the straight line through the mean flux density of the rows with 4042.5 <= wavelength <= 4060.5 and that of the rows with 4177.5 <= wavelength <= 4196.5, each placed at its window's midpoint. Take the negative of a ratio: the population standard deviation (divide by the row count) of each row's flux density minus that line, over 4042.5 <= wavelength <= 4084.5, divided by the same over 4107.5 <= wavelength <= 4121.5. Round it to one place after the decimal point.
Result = -1.3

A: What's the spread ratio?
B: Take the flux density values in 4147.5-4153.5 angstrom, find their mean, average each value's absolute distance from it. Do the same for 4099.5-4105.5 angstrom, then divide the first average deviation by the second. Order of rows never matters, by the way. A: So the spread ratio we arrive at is 1.11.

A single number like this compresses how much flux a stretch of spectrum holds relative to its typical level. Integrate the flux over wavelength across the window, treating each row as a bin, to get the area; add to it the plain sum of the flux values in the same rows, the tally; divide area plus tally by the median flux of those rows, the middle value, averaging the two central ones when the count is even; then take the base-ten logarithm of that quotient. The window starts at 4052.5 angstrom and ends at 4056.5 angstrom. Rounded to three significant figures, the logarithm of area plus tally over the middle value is 0.899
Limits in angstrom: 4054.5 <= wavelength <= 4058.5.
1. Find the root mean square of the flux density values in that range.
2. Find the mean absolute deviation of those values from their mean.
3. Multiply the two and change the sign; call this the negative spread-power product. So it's -0.13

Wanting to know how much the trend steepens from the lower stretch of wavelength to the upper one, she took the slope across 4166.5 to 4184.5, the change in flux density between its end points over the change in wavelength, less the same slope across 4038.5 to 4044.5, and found 0.040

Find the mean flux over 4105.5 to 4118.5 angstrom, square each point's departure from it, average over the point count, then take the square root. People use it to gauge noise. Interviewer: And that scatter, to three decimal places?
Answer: 0.104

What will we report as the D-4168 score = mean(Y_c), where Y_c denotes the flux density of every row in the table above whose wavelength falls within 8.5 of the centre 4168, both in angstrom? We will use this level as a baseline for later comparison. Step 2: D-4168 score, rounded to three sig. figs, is 1.29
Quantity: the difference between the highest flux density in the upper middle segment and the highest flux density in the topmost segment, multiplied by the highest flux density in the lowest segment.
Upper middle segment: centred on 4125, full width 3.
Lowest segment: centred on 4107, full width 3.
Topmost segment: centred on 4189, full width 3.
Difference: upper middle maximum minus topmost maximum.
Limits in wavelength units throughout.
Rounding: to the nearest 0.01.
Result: 0.52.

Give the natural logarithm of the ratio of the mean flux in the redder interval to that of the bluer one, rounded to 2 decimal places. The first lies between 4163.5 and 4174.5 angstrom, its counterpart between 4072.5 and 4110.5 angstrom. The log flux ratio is -0.08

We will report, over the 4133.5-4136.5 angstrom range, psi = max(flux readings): 1.482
